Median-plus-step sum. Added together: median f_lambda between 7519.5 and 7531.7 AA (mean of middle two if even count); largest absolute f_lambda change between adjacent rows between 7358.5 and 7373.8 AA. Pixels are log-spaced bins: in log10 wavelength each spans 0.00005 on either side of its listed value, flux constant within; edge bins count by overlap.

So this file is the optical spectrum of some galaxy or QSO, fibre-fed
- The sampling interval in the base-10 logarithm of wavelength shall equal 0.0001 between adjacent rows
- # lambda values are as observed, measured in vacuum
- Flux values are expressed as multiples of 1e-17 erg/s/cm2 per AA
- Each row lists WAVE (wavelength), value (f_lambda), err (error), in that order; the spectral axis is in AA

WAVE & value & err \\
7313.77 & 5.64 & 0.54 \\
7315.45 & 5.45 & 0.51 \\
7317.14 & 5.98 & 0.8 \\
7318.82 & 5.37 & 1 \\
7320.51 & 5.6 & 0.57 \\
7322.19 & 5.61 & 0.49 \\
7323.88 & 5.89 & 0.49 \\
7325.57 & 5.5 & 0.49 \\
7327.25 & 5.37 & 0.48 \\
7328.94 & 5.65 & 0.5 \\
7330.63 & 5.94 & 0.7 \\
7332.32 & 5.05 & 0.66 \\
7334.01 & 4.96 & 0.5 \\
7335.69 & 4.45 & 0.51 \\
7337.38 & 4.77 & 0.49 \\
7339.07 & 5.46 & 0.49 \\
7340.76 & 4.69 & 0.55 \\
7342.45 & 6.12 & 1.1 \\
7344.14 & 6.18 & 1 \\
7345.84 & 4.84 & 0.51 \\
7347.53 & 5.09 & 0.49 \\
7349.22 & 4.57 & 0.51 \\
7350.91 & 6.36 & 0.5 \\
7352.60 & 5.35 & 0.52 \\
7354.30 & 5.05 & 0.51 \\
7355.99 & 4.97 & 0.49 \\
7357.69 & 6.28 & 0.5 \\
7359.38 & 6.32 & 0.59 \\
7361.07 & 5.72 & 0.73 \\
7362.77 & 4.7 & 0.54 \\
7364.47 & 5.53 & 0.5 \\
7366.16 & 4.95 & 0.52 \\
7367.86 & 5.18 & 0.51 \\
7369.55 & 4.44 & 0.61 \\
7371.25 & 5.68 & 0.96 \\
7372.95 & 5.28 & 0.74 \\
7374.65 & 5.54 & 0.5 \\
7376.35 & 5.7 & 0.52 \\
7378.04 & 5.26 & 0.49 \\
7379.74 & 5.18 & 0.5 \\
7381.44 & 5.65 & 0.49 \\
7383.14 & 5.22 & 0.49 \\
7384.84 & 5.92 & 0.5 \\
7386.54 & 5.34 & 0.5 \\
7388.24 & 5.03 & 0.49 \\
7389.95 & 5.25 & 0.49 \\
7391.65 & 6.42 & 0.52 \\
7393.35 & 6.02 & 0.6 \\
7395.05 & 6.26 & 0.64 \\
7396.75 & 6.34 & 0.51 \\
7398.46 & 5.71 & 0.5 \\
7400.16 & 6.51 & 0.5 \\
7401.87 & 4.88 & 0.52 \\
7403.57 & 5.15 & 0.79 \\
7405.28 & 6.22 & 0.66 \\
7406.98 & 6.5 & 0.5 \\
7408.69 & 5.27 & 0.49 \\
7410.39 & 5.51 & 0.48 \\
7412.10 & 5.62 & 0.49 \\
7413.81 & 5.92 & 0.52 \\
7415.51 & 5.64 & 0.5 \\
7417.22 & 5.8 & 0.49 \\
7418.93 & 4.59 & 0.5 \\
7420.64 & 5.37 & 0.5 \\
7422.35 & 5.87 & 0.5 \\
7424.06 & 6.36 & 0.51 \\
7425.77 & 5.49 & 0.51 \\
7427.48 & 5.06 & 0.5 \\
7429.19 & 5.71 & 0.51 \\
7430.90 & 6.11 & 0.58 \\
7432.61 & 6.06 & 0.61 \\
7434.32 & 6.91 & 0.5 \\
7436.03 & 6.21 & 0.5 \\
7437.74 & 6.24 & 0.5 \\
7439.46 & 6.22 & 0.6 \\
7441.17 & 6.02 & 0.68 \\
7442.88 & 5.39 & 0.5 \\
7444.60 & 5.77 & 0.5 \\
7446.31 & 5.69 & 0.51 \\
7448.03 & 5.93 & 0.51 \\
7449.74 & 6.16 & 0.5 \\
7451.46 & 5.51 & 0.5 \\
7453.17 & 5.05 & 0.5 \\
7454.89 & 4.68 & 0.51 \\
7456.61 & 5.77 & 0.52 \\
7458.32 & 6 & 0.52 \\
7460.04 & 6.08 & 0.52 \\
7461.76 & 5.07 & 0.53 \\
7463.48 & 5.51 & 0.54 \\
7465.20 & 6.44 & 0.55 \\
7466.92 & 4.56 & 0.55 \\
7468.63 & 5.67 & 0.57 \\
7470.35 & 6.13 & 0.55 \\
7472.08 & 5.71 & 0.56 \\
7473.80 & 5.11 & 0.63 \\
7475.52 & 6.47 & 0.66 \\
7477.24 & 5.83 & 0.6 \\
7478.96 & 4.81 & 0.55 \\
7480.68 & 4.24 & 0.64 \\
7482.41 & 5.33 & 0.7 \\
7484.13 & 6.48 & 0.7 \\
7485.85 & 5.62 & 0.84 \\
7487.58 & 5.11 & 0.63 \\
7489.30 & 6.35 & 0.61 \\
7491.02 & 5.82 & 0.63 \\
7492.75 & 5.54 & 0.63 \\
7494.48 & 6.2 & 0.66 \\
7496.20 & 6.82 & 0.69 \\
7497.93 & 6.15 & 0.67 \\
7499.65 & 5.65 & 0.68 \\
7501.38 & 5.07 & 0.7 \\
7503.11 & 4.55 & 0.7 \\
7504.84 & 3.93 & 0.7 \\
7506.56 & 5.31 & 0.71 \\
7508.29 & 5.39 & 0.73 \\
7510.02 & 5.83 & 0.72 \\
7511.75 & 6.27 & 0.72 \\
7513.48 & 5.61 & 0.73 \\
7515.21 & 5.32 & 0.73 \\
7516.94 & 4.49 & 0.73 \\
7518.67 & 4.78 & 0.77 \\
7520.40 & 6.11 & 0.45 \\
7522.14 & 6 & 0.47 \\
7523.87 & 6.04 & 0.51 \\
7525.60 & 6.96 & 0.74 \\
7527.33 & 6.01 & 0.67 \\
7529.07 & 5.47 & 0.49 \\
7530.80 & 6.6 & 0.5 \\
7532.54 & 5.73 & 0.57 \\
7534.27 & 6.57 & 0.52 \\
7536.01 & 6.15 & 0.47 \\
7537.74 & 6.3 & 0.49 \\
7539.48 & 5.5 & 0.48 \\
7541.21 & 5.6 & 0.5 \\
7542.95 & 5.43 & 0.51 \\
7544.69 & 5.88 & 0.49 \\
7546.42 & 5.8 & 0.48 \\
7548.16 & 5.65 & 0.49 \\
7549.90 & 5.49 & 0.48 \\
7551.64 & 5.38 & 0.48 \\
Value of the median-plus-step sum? 7.28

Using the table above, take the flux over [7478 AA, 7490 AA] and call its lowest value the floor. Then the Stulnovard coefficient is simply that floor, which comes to 4.24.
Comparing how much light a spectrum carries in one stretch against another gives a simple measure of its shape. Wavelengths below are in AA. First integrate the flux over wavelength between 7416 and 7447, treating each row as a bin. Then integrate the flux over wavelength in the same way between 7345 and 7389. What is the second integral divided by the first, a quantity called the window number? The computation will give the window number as 1.3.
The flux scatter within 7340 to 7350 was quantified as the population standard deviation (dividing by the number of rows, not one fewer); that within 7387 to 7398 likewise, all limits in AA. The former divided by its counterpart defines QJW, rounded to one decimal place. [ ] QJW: 1.2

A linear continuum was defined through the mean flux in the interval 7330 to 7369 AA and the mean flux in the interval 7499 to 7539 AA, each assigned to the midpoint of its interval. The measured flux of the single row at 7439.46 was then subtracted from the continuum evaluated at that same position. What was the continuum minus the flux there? -0.72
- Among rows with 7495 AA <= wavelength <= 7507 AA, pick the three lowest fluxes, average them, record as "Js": 4.5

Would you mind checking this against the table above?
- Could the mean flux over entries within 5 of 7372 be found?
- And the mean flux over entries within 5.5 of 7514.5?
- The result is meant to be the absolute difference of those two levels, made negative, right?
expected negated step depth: -0.1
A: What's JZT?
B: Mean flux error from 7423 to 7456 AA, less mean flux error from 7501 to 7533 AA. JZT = -0.12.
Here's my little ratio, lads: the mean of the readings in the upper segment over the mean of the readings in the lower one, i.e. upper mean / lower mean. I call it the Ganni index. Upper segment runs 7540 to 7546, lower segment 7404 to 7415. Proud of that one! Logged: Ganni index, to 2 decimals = 0.97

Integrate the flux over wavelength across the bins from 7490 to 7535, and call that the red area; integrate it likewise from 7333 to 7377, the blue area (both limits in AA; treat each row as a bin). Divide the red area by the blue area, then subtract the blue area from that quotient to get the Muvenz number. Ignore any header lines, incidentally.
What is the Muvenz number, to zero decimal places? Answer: -233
